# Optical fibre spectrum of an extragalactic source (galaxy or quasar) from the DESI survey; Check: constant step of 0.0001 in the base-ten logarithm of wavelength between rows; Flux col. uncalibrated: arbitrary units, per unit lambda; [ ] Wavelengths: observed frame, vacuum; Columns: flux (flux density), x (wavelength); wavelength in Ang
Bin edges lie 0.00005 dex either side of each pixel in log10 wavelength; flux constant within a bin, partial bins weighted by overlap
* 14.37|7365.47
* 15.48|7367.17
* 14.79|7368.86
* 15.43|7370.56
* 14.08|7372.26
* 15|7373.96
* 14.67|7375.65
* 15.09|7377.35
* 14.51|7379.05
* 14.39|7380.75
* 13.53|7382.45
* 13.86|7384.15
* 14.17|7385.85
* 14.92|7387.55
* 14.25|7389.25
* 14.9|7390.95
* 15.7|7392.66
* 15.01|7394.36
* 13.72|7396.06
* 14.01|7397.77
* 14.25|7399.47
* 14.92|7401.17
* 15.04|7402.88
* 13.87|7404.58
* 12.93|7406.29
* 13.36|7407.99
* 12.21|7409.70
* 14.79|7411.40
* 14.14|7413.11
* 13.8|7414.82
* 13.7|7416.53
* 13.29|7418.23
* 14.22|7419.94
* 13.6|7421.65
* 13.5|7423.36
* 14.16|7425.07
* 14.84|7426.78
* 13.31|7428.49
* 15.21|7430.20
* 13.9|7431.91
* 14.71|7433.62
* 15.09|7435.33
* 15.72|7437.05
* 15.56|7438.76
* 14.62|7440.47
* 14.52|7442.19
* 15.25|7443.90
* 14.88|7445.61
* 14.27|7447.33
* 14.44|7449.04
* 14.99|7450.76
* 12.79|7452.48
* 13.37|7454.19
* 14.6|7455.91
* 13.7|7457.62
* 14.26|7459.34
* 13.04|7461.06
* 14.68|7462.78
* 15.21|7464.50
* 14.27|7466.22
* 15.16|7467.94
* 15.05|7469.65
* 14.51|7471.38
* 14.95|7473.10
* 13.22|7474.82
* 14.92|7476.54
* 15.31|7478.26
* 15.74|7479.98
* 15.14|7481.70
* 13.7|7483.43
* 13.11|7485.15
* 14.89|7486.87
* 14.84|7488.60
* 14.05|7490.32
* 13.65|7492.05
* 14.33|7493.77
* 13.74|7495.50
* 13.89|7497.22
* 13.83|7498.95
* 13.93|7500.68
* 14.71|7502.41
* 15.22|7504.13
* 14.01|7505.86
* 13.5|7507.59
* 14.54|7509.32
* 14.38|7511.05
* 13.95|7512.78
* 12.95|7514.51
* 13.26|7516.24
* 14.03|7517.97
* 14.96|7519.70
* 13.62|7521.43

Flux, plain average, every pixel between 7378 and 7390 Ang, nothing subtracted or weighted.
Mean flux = 14.2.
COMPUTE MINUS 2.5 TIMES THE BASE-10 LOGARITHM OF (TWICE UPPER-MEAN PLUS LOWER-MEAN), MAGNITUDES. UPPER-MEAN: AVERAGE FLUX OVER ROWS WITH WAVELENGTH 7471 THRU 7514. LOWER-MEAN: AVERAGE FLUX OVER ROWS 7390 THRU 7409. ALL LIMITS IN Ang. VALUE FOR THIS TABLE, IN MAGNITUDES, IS -4.08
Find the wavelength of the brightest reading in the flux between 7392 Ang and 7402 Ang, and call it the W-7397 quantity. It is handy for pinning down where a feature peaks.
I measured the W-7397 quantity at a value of 7392.66 Ang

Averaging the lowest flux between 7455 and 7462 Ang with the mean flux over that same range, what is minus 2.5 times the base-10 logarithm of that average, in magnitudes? -2.82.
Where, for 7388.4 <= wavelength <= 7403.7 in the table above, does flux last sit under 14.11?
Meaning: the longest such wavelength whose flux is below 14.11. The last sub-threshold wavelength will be 7397.77 Ang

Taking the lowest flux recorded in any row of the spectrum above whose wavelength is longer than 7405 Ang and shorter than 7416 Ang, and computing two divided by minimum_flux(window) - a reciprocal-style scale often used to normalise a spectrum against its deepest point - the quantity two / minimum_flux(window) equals 0.164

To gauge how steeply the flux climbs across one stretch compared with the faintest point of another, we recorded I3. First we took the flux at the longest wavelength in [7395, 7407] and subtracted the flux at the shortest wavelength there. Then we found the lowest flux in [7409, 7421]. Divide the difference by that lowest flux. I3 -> -0.065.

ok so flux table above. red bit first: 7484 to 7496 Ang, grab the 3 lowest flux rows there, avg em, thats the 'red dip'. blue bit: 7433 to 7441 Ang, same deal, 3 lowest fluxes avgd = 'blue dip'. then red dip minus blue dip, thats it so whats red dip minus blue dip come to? -1.3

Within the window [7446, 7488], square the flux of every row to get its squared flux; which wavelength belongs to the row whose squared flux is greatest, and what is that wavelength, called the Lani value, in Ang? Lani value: 7479.98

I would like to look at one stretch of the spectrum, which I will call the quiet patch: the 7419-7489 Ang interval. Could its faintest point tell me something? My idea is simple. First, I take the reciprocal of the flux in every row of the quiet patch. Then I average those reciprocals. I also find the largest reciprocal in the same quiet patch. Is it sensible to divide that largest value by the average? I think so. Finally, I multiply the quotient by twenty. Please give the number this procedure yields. 22.6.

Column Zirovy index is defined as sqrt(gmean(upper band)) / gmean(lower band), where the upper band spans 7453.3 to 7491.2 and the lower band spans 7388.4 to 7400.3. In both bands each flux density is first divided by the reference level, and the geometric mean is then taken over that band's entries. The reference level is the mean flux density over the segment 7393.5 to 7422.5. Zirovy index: 0.975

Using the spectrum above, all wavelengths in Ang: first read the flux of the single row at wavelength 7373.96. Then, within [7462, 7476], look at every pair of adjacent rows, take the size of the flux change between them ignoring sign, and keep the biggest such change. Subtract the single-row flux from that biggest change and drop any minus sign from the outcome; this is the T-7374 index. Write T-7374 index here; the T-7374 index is 13.3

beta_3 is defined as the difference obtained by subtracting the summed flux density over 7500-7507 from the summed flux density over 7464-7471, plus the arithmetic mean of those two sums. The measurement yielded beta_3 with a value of 61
